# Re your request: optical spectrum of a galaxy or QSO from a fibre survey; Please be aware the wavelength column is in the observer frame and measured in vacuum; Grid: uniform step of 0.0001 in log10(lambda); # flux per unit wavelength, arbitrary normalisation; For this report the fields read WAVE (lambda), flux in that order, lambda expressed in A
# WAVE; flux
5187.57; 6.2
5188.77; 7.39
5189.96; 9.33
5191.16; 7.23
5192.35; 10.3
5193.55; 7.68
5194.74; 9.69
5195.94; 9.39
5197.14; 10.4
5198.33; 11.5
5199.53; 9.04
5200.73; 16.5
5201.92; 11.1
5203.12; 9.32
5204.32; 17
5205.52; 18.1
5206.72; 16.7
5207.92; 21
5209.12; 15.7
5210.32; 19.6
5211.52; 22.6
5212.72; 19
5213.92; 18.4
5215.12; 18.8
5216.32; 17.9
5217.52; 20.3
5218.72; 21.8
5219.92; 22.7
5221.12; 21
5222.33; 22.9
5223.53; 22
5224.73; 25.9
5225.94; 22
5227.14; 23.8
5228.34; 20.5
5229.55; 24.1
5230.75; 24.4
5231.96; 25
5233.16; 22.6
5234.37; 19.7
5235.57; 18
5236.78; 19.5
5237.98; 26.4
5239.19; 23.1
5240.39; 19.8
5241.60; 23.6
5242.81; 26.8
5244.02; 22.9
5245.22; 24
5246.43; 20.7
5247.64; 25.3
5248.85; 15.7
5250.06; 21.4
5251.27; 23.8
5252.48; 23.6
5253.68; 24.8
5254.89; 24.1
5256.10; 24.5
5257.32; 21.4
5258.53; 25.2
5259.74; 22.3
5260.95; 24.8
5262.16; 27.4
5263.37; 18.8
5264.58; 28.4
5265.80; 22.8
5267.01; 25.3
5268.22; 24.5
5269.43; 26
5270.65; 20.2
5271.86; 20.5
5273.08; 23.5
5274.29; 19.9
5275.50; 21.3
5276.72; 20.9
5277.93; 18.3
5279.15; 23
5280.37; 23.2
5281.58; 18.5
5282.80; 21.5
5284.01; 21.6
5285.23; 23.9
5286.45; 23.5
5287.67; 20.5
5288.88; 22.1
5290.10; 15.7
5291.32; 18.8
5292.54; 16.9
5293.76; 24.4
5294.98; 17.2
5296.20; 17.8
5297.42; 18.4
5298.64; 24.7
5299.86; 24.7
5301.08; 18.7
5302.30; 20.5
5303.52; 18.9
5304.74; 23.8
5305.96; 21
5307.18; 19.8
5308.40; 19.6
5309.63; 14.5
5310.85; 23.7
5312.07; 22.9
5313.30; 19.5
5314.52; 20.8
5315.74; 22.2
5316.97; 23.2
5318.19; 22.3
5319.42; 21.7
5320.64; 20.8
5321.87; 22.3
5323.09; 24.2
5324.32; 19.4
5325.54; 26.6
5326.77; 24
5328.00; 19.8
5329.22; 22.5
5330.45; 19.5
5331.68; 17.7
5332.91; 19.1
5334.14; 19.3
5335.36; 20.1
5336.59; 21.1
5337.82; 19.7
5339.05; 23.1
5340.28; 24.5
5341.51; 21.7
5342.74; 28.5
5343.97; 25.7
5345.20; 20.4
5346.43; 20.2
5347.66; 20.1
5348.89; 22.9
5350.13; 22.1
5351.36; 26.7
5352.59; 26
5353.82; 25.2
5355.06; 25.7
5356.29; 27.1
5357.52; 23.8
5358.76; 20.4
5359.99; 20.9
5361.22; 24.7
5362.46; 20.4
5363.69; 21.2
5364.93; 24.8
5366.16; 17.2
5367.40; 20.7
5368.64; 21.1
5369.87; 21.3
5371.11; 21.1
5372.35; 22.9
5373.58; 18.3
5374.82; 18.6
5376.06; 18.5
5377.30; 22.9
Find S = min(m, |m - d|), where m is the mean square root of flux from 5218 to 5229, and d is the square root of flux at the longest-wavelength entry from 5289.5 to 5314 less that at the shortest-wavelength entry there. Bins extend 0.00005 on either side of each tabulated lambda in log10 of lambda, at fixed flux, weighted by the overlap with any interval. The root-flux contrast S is 4.29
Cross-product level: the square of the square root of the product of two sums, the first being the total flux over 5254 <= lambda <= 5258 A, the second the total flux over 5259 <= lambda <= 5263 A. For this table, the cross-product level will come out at 5215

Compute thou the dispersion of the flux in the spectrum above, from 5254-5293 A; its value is 2.9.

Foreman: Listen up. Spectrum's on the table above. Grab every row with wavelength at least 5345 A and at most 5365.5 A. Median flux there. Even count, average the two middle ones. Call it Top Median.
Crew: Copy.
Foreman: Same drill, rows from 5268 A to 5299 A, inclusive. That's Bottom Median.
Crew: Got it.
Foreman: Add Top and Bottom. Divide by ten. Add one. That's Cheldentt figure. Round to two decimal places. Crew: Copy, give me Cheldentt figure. 5.40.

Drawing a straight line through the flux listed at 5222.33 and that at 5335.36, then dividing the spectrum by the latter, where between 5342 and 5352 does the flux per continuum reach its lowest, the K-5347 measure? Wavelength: 5347.66 A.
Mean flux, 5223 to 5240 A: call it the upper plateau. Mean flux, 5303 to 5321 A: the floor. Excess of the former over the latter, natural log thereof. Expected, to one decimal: 0.5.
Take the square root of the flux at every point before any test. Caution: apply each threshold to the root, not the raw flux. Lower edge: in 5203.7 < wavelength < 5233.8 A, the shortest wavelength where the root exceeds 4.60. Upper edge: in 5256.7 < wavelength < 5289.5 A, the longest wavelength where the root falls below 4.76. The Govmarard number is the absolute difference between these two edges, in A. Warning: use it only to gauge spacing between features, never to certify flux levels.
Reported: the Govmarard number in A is 77.4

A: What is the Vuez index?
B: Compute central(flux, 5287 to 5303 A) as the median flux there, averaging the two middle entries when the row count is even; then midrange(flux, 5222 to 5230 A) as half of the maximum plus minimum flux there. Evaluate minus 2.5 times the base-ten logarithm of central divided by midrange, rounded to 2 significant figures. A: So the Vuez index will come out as 0.23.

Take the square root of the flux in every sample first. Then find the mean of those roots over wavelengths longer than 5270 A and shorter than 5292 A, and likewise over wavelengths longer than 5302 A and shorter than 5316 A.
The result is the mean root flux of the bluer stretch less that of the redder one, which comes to 0.04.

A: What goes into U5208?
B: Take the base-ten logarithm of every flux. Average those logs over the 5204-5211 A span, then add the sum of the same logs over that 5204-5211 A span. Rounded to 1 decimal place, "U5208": 8.8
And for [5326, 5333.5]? 9.2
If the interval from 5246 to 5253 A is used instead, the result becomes 9.3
